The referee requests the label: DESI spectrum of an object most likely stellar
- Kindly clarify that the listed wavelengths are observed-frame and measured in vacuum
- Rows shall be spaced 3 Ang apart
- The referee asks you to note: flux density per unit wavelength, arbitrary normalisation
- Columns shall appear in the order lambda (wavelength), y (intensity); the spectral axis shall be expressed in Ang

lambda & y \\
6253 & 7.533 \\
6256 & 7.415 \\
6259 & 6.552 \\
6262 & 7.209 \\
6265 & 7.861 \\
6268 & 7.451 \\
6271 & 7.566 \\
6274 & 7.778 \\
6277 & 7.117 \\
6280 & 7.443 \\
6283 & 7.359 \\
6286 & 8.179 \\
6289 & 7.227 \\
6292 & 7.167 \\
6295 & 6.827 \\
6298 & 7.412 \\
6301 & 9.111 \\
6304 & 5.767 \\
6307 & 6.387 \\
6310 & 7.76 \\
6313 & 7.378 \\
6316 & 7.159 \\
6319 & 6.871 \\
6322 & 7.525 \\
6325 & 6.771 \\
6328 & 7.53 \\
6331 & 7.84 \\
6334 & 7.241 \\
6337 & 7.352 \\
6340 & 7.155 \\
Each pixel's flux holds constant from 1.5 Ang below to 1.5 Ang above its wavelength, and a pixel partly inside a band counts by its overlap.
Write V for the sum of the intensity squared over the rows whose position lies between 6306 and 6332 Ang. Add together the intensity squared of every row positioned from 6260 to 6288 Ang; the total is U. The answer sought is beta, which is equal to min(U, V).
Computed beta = 475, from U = 514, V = 475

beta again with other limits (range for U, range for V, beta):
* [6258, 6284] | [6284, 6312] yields 489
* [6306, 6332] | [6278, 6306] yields 475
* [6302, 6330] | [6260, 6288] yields 446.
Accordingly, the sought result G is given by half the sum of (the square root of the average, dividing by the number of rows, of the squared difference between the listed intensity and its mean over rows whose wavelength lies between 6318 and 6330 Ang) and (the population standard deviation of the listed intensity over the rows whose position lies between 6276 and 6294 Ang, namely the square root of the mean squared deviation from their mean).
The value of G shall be 0.36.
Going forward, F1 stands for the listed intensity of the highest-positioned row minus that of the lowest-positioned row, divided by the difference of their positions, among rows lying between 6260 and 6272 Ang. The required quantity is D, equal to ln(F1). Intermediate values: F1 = 0.04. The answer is -3.2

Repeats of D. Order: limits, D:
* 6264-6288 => -4.2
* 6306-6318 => -2.5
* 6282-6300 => -5.6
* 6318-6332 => -2.5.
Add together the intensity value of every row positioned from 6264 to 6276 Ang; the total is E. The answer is 30.7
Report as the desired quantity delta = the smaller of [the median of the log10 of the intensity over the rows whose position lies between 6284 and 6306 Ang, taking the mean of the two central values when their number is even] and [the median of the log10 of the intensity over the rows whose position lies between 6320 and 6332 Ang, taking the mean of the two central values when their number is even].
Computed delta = 0.859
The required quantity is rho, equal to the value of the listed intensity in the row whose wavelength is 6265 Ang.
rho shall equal 7.861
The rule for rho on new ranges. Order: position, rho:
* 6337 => 7.352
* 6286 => 8.179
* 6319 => 6.871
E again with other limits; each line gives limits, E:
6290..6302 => 30.5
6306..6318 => 28.7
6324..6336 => 29.4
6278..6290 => 30.2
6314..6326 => 28.3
